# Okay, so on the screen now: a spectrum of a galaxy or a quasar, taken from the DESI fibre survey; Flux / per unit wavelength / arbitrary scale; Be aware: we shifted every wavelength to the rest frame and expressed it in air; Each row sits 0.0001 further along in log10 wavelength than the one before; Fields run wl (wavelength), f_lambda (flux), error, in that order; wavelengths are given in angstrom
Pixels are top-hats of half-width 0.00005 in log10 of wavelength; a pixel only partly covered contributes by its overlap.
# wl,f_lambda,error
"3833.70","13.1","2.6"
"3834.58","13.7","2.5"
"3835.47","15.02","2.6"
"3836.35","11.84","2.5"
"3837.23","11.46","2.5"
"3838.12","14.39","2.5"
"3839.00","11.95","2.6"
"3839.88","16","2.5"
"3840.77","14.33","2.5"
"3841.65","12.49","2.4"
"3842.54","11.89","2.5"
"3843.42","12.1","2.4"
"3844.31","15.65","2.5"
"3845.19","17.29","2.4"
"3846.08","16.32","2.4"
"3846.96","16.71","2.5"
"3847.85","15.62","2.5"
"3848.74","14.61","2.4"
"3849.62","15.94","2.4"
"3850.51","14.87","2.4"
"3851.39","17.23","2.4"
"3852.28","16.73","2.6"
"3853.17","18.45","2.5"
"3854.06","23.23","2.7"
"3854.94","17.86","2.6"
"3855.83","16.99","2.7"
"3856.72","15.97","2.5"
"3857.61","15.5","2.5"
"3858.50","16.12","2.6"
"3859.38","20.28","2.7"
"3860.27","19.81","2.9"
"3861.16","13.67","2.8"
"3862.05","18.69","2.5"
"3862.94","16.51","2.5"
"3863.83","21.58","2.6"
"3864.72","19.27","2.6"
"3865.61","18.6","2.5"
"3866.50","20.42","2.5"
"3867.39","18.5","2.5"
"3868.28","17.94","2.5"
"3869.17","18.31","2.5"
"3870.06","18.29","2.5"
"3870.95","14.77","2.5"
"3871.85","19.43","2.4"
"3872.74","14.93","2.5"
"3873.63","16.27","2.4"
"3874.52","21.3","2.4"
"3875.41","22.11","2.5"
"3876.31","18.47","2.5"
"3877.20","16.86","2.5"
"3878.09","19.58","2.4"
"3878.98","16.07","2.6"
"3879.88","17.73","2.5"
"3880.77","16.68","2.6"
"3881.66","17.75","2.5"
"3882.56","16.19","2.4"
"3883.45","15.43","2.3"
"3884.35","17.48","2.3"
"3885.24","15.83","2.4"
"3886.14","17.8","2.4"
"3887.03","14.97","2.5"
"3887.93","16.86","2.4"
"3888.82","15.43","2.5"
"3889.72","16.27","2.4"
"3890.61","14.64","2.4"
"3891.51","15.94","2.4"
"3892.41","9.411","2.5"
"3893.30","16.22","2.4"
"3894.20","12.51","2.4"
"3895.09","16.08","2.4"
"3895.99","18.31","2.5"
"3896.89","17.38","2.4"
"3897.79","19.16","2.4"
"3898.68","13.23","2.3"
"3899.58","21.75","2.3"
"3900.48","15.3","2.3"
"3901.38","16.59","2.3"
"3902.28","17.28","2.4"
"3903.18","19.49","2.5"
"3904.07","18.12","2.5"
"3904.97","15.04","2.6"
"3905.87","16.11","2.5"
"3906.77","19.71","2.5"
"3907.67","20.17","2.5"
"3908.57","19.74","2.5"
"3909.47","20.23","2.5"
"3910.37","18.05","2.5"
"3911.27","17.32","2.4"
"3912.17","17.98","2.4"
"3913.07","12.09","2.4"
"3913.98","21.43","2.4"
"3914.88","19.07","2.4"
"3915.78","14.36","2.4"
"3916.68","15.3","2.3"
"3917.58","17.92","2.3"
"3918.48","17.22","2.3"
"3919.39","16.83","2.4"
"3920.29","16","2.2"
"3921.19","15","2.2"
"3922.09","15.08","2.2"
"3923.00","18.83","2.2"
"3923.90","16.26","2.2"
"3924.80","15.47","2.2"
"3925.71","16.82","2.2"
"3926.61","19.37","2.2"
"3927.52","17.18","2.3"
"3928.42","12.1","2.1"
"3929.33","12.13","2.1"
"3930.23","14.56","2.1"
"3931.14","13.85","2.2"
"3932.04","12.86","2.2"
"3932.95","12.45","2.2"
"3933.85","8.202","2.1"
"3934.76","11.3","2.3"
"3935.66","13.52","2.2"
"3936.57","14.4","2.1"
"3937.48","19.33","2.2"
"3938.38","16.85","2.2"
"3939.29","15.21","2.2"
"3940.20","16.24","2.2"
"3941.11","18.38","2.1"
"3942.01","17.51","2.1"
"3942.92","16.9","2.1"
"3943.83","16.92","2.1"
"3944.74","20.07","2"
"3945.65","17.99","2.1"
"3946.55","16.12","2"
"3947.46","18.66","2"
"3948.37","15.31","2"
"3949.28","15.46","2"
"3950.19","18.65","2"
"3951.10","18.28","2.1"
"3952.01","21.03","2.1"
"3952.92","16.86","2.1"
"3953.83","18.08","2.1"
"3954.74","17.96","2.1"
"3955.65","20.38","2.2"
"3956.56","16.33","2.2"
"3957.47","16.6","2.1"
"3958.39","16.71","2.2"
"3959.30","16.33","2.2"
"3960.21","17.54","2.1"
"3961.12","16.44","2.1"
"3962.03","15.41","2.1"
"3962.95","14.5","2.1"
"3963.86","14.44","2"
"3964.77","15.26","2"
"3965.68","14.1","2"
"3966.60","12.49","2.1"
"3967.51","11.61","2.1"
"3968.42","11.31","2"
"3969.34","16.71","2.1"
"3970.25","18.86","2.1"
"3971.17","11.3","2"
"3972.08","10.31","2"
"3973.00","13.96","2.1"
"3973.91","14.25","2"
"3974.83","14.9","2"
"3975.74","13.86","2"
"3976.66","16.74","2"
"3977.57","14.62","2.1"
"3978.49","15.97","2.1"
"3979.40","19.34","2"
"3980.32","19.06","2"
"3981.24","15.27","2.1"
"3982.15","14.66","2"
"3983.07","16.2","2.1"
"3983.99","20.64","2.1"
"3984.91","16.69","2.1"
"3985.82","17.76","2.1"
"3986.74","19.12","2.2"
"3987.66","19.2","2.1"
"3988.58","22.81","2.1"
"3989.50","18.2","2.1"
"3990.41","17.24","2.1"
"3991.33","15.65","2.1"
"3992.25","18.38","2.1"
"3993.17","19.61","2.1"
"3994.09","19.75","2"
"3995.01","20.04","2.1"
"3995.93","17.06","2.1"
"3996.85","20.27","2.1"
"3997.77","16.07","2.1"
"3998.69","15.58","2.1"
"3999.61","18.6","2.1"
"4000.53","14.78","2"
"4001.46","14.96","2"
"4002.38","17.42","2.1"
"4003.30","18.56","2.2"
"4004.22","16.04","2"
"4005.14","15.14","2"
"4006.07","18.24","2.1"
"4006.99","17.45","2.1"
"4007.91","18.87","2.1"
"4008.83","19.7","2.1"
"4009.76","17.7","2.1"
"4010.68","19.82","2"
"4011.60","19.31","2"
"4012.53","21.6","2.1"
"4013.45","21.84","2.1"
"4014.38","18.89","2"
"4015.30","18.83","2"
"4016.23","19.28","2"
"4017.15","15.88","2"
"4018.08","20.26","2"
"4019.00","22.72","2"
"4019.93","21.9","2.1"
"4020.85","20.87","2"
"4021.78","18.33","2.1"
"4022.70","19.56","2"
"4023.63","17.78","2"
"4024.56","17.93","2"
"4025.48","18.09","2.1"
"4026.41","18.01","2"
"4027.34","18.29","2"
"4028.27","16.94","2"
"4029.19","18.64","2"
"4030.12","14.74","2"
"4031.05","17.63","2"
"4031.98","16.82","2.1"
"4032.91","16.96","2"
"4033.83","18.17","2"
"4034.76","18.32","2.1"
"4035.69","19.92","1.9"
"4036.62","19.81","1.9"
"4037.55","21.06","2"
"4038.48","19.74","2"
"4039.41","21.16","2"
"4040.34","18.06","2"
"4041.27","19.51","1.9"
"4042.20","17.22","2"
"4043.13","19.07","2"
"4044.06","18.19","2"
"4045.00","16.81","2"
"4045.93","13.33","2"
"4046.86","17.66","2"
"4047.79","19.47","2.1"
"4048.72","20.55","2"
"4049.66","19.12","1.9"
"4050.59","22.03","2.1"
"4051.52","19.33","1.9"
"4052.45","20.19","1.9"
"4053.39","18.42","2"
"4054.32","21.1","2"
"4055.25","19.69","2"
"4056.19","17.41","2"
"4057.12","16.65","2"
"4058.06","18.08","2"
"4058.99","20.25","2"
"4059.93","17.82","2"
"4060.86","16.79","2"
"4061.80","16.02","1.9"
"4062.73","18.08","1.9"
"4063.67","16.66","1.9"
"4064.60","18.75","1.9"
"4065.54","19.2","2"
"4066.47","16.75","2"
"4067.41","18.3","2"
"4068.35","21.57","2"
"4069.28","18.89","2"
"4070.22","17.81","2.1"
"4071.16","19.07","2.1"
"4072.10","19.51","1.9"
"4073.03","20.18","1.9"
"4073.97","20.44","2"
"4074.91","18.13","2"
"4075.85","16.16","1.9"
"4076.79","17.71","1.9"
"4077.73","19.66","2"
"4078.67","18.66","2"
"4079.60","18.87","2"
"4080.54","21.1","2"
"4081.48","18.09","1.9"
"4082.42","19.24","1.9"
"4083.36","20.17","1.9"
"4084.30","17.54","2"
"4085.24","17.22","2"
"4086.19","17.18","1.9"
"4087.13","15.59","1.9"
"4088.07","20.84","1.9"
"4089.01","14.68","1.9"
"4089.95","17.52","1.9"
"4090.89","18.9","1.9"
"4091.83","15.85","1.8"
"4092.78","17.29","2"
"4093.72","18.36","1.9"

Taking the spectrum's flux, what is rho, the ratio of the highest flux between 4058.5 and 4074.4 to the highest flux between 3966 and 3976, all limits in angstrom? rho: 1.14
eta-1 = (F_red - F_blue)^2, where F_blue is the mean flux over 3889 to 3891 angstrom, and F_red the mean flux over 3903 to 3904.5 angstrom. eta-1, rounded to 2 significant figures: 11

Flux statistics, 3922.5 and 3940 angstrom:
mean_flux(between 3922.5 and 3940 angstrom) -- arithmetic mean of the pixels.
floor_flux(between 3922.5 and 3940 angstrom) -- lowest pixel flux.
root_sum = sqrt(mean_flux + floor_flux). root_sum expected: 4.79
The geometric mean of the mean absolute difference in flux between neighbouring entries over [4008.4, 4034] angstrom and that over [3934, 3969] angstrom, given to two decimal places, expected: 1.54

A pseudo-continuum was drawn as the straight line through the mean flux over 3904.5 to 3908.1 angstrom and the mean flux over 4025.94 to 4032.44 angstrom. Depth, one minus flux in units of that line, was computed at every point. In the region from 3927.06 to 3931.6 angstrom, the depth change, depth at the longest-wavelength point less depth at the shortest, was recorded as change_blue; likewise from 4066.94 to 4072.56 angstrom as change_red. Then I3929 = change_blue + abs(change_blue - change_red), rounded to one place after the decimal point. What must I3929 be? 0.4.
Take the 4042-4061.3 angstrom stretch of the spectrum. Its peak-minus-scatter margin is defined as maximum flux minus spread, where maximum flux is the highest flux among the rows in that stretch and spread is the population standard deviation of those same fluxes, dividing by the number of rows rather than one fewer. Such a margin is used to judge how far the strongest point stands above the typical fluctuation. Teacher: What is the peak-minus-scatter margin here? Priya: 20.2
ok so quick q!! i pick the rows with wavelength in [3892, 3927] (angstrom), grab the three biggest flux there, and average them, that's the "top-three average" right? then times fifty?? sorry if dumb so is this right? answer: 1057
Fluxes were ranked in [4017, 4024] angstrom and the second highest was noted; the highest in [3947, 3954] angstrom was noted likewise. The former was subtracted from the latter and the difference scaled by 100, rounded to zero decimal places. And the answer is -87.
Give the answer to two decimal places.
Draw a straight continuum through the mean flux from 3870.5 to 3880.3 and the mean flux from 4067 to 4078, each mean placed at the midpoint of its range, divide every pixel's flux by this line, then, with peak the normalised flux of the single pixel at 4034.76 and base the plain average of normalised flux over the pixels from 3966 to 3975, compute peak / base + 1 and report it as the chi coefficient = 2.33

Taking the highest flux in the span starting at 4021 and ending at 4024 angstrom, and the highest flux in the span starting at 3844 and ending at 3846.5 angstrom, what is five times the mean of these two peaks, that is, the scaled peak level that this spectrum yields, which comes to 92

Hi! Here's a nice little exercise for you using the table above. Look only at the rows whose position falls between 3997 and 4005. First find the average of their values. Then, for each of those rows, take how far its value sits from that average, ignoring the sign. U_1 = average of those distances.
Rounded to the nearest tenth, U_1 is 1.3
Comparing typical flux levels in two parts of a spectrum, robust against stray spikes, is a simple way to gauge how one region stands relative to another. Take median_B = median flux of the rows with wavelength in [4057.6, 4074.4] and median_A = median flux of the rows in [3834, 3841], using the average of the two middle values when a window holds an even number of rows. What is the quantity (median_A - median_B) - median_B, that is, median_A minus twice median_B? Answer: -23.0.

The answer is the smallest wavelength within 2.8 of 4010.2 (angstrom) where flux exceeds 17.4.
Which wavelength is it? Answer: 4007.91 angstrom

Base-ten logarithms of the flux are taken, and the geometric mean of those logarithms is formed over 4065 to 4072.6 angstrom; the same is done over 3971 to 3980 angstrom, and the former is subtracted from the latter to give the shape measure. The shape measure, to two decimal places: -0.12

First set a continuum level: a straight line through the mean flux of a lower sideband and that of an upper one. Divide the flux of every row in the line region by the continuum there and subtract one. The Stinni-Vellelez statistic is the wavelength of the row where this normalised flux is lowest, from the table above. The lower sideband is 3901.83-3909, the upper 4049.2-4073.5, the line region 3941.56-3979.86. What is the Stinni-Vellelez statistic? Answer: 3972.08 angstrom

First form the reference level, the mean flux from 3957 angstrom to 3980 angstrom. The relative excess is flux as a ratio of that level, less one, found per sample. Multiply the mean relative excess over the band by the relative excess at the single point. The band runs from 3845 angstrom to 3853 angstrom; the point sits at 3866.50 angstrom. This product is 0.030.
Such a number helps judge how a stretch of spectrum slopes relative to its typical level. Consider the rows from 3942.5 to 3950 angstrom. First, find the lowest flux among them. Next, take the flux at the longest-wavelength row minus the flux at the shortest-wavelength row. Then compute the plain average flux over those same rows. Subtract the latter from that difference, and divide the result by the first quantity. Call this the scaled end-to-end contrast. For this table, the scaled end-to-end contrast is -1.22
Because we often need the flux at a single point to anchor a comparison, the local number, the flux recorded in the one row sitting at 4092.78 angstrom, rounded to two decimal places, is 17.29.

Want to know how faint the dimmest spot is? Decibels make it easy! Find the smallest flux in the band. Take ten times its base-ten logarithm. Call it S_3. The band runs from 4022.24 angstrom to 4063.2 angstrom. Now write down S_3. 11.2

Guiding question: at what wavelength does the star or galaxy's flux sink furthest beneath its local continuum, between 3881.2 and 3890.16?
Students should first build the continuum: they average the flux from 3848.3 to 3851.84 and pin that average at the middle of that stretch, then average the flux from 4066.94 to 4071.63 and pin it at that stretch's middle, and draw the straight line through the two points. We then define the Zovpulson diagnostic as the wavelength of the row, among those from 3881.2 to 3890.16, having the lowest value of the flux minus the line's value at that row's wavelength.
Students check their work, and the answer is 3887.03 angstrom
